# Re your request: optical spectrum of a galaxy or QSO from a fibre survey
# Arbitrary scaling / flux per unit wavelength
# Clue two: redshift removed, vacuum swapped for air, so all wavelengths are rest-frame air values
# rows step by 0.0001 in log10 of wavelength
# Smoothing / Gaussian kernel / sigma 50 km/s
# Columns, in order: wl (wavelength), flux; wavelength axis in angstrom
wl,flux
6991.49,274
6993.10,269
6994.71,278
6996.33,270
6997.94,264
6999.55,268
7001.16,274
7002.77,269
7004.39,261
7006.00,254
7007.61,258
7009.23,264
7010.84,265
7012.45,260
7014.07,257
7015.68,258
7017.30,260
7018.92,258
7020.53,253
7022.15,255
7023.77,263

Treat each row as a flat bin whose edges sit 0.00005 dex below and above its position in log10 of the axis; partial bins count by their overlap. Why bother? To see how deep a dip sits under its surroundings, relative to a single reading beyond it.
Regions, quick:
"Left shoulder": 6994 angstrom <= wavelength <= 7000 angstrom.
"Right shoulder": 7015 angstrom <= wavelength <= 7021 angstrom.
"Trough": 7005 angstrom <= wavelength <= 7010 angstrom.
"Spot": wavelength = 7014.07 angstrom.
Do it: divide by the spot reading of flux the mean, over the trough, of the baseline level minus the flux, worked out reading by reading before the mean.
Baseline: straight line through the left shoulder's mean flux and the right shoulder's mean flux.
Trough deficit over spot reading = 0.019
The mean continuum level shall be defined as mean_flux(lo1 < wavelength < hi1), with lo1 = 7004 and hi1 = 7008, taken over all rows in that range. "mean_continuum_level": 257.7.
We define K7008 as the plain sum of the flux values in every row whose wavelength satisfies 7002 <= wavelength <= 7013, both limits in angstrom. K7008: 1831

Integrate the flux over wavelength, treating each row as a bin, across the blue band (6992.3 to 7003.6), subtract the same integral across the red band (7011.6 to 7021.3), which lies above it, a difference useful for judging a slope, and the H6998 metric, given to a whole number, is 551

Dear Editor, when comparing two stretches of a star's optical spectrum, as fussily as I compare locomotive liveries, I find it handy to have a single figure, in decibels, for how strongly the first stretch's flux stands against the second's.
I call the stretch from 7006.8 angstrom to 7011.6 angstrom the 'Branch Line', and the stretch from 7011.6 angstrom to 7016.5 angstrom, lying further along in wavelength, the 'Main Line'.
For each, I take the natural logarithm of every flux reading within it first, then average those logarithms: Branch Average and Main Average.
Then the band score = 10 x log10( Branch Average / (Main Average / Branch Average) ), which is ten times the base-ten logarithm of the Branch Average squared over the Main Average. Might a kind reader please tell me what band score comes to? 7.47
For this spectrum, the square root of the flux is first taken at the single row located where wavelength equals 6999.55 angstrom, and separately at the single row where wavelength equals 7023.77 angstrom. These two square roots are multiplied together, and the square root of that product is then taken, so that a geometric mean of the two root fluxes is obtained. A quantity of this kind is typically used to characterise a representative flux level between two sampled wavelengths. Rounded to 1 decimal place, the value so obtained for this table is 16.3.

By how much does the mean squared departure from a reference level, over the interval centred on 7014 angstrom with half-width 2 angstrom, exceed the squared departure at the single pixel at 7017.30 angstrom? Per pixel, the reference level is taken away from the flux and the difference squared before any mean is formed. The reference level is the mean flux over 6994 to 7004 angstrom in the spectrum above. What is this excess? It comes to 39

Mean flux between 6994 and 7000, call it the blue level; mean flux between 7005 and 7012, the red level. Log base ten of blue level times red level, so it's 4.85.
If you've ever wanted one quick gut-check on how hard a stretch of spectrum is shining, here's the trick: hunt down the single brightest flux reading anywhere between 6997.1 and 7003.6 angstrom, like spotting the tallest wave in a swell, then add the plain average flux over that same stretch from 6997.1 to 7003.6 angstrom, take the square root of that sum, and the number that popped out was 23.30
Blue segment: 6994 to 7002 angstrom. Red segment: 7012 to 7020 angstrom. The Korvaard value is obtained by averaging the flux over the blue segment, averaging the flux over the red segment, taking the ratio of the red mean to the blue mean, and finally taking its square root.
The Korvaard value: 0.977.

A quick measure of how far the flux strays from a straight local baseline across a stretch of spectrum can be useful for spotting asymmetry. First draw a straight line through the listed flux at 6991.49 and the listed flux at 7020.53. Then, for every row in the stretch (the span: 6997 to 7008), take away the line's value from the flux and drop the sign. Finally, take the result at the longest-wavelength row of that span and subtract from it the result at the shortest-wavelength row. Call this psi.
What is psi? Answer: -1.0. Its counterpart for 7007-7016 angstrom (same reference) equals -2.9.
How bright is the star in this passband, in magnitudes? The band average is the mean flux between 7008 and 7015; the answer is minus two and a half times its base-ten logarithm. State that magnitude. -6.04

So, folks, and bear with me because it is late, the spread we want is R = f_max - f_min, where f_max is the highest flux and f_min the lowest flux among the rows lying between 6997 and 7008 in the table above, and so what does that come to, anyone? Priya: 20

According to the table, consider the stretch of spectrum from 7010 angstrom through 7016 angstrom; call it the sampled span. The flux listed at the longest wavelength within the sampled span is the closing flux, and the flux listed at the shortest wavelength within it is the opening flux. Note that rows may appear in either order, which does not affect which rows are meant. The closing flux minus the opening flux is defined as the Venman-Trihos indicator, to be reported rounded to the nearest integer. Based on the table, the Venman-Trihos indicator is -7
